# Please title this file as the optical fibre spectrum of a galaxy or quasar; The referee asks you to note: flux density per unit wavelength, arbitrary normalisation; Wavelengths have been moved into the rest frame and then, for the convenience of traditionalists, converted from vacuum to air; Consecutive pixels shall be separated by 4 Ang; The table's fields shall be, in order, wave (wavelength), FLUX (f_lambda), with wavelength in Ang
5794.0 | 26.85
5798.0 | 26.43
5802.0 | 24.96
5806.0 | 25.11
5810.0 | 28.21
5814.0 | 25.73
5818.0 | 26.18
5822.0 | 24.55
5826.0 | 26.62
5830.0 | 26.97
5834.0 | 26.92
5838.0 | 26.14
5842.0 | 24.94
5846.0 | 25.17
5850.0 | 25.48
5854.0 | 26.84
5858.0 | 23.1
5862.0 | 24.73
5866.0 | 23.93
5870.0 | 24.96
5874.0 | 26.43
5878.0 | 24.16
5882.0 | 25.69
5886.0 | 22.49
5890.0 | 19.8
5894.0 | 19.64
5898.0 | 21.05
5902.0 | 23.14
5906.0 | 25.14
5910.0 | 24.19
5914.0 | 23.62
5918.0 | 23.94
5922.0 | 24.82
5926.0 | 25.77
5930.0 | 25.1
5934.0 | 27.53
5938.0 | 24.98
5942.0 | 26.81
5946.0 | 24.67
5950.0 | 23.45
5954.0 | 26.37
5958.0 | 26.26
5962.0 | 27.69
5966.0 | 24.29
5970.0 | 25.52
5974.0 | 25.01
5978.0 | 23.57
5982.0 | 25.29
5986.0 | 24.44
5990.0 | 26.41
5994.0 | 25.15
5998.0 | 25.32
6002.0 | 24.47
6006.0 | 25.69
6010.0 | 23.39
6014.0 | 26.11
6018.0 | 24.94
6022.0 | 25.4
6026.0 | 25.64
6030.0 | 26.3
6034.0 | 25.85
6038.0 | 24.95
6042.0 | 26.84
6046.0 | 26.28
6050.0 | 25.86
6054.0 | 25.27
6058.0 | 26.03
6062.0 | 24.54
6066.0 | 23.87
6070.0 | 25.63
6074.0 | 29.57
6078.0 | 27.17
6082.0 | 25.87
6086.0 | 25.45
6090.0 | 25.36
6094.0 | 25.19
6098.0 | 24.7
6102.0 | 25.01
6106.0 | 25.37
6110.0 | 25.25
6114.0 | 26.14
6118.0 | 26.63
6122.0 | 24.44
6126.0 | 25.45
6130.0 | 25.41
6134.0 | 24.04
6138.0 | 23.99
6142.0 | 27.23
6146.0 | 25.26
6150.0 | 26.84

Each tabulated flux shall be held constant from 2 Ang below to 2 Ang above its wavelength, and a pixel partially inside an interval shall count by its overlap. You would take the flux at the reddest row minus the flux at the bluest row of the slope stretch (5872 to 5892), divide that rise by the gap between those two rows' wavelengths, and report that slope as -0.41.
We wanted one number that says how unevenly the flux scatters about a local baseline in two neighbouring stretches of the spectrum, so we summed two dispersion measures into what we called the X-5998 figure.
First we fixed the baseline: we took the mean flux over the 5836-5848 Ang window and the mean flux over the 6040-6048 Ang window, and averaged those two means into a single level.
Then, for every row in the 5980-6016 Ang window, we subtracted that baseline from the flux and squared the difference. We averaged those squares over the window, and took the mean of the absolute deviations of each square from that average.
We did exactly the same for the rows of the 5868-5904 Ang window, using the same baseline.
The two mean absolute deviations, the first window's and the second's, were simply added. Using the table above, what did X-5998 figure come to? 15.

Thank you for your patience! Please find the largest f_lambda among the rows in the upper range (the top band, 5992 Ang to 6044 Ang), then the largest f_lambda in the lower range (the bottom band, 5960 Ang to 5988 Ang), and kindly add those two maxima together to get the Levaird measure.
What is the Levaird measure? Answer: 55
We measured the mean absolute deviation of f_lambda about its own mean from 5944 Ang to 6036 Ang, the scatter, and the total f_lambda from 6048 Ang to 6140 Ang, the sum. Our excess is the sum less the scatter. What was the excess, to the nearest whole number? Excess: 585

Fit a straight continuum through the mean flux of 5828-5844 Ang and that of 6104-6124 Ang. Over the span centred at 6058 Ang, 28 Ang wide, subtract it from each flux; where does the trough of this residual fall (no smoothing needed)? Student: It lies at 6066.0 Ang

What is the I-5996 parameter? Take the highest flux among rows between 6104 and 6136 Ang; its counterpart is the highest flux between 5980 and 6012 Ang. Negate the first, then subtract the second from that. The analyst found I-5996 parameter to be -53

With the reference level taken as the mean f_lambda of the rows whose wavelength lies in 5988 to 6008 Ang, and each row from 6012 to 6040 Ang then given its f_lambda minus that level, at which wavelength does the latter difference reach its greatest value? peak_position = 6030.0 Ang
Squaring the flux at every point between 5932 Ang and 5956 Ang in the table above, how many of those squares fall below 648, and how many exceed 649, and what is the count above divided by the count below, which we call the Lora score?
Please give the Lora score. 1.0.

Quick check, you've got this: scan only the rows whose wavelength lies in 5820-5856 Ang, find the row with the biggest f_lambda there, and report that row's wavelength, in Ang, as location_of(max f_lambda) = 5830.0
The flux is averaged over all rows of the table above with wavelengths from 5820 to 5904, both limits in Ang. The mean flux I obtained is 24.4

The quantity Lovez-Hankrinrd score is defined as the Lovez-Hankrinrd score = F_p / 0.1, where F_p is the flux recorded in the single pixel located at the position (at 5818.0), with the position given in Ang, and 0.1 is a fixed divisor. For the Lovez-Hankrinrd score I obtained 262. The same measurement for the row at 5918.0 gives 239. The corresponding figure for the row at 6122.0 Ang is 244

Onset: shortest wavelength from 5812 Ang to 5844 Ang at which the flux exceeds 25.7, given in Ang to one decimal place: 5814.0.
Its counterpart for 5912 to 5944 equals 5926.0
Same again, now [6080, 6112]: 6082.0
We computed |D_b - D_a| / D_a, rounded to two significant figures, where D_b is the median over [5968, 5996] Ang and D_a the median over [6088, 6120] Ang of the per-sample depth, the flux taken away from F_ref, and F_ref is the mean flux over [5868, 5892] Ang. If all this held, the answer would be -0.11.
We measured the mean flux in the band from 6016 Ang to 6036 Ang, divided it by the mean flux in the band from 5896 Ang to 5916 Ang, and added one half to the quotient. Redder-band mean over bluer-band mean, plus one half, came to 1.594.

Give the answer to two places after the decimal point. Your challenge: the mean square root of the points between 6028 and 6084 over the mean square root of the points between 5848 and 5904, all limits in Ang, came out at 1.05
